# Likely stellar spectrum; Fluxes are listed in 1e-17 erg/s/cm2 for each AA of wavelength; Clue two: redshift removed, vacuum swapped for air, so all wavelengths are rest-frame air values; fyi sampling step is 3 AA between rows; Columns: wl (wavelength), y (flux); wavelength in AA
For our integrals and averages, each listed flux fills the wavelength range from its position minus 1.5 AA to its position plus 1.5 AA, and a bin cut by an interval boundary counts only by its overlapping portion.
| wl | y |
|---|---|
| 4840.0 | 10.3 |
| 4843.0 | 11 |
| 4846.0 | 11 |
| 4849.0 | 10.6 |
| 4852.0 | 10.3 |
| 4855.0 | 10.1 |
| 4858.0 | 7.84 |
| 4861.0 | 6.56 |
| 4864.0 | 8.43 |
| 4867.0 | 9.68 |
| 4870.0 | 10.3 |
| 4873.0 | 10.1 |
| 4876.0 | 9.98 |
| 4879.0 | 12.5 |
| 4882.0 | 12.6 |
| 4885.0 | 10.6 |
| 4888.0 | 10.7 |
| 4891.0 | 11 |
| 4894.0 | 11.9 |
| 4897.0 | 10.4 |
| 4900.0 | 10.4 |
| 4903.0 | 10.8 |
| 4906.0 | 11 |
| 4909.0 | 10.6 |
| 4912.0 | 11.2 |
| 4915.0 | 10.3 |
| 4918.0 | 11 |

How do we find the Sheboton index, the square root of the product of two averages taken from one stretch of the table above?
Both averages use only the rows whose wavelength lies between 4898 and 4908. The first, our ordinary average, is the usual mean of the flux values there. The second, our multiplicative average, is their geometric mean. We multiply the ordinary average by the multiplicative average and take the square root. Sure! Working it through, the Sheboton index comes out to 10.7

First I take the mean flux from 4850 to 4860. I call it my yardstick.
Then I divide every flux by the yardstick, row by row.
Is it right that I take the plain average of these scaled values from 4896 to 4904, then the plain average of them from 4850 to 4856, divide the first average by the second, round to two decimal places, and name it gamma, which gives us 1.03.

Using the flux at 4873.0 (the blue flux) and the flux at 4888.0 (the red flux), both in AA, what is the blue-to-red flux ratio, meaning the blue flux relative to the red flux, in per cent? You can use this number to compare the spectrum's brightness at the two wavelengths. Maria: 94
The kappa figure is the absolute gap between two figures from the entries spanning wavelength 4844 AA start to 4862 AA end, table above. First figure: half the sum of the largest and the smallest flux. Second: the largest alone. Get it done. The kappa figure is 2.2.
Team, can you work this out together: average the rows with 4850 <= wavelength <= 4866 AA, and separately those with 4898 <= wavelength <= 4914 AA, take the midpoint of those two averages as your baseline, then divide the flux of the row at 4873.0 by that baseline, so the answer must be 1.04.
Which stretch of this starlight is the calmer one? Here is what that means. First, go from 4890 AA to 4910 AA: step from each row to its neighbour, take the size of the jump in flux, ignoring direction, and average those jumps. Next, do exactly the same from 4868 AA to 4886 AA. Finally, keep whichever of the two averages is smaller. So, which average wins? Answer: 0.57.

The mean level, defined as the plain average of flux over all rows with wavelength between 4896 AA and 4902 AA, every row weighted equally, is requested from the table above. 10.4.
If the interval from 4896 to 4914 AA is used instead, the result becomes 10.7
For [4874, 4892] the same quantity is 11.2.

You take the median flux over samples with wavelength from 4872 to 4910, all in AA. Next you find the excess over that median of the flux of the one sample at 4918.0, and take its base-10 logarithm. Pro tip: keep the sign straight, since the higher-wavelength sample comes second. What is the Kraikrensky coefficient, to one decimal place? -0.5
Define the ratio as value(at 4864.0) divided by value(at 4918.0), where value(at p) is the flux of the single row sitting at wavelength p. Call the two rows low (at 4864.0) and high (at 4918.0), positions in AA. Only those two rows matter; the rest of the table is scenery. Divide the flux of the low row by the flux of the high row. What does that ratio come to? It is 0.77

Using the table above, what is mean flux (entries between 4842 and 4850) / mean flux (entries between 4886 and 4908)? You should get 1.00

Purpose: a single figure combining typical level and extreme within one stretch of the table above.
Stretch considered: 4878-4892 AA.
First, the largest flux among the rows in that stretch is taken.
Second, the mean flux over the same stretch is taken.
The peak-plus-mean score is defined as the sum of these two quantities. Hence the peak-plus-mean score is 24.1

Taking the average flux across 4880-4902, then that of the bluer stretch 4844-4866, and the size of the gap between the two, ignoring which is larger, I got 1.8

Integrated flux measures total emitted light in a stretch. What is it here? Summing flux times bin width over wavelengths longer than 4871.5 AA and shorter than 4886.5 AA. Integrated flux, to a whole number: 167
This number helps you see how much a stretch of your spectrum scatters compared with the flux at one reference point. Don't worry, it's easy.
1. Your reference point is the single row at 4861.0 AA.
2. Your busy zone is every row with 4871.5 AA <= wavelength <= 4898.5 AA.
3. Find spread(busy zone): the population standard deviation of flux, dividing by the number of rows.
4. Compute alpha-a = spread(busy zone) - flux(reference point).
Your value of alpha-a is -5.6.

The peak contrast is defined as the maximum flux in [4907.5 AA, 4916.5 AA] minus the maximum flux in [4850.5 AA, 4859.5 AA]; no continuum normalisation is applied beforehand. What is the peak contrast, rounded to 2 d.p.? 0.90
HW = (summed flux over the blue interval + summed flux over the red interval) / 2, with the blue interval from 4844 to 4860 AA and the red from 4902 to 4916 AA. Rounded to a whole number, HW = 52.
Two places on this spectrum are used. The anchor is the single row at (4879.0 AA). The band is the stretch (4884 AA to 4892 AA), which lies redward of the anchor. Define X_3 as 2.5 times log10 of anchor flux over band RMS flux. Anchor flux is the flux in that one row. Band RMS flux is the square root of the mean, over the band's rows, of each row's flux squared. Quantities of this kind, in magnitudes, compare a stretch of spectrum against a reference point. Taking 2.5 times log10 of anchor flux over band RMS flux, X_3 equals 0.16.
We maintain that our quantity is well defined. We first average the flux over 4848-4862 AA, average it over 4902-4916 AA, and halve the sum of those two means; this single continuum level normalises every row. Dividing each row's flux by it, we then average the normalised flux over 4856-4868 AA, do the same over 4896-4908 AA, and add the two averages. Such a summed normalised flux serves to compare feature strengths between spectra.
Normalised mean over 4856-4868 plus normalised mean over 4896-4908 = 1.89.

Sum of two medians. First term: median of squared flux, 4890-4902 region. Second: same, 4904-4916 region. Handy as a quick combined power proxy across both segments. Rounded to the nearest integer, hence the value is 231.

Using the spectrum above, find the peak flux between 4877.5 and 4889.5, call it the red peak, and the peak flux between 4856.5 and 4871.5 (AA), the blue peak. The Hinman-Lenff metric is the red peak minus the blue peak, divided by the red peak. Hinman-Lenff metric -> 0.18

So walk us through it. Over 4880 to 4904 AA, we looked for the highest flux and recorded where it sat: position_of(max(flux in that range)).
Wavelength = 4882.0 AA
